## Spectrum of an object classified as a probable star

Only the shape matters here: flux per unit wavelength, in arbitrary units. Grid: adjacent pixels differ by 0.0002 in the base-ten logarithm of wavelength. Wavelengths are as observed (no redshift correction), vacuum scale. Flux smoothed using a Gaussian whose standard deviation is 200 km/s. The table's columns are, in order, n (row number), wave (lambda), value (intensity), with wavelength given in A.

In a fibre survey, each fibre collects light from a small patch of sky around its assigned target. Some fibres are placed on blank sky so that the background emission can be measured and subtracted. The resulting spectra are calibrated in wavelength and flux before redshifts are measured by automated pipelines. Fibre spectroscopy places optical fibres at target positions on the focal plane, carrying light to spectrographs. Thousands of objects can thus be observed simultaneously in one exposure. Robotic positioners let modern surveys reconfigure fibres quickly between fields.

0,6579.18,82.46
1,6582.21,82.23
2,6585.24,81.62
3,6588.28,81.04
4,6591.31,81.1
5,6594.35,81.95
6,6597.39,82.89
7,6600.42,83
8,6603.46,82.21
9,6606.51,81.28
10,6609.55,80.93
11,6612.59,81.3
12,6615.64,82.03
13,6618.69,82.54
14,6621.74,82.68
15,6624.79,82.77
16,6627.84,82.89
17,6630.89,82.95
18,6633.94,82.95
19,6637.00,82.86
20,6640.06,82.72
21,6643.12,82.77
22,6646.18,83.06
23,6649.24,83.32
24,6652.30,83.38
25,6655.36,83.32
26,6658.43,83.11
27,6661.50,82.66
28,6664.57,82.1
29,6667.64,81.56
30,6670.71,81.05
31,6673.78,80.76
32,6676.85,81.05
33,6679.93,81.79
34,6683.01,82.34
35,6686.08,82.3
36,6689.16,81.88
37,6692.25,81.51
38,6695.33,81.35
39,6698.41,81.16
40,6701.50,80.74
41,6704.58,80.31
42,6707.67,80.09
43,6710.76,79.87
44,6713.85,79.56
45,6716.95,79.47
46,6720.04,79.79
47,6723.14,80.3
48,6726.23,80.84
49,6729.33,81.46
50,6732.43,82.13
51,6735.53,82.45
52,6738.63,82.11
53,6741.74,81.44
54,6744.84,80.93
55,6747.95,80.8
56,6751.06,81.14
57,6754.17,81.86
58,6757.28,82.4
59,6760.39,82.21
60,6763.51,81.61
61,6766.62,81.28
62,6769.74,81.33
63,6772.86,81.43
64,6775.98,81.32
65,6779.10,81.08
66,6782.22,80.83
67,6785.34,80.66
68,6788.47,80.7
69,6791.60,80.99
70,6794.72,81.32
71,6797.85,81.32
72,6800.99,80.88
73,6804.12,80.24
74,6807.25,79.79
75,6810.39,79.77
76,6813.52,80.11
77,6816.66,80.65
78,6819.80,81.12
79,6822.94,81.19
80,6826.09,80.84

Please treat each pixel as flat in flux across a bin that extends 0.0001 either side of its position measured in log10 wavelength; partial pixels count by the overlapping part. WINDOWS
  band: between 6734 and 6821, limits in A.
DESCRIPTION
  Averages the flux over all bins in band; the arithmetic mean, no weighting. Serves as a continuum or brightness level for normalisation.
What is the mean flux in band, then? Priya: 81.1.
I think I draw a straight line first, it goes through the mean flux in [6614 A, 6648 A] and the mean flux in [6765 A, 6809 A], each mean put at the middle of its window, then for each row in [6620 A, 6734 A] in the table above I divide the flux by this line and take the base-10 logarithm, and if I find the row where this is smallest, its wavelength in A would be 6716.95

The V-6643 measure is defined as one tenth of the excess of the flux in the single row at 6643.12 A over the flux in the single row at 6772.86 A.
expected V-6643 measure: 0.13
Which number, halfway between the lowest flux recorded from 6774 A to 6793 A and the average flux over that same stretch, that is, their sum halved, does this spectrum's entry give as 80.8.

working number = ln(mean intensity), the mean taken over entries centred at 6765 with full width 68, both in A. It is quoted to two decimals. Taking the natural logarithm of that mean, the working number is 4.40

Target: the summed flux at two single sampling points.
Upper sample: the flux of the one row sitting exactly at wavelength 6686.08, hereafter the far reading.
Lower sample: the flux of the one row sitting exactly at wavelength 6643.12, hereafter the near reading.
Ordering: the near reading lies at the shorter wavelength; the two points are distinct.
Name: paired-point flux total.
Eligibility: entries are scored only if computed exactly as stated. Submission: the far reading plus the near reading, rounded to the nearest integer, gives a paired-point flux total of 165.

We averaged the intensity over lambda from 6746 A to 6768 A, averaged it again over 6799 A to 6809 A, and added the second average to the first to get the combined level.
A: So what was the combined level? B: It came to 161.9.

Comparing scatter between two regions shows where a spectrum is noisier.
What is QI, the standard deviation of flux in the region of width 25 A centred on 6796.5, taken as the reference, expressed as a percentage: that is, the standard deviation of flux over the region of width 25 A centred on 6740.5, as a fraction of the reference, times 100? 116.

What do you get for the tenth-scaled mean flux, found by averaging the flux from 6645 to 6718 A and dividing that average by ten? 8.16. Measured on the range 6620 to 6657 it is 8.30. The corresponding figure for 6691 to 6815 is 8.10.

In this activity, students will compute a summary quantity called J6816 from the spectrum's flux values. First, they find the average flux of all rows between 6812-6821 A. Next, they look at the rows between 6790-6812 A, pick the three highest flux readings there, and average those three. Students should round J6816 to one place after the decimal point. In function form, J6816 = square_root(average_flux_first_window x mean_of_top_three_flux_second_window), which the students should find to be 80.9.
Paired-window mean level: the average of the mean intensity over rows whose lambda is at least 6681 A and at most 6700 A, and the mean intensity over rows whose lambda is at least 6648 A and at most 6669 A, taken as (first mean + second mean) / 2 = 82.3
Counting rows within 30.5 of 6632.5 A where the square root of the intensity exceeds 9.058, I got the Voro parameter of 16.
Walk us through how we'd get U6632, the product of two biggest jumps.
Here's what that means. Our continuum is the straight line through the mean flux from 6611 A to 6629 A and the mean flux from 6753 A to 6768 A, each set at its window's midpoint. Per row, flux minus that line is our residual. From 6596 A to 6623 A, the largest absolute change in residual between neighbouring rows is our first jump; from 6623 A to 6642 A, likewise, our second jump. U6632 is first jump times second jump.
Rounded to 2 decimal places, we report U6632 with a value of 0.12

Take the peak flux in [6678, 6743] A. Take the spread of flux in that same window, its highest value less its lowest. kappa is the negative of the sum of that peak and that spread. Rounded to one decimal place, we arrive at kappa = -85.4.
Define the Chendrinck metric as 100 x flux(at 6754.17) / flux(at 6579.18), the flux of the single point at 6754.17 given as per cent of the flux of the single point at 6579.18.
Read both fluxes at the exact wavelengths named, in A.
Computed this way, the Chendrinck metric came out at 99.3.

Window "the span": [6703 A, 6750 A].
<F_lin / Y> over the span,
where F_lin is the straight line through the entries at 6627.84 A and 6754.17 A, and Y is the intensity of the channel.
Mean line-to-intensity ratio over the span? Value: 1.02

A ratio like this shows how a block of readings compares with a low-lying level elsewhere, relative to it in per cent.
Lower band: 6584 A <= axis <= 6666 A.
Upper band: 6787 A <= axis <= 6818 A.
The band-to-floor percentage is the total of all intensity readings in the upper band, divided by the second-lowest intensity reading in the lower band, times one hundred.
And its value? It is 994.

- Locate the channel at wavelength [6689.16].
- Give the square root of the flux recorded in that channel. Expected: 9.05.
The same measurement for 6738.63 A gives 9.06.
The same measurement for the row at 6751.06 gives 9.01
